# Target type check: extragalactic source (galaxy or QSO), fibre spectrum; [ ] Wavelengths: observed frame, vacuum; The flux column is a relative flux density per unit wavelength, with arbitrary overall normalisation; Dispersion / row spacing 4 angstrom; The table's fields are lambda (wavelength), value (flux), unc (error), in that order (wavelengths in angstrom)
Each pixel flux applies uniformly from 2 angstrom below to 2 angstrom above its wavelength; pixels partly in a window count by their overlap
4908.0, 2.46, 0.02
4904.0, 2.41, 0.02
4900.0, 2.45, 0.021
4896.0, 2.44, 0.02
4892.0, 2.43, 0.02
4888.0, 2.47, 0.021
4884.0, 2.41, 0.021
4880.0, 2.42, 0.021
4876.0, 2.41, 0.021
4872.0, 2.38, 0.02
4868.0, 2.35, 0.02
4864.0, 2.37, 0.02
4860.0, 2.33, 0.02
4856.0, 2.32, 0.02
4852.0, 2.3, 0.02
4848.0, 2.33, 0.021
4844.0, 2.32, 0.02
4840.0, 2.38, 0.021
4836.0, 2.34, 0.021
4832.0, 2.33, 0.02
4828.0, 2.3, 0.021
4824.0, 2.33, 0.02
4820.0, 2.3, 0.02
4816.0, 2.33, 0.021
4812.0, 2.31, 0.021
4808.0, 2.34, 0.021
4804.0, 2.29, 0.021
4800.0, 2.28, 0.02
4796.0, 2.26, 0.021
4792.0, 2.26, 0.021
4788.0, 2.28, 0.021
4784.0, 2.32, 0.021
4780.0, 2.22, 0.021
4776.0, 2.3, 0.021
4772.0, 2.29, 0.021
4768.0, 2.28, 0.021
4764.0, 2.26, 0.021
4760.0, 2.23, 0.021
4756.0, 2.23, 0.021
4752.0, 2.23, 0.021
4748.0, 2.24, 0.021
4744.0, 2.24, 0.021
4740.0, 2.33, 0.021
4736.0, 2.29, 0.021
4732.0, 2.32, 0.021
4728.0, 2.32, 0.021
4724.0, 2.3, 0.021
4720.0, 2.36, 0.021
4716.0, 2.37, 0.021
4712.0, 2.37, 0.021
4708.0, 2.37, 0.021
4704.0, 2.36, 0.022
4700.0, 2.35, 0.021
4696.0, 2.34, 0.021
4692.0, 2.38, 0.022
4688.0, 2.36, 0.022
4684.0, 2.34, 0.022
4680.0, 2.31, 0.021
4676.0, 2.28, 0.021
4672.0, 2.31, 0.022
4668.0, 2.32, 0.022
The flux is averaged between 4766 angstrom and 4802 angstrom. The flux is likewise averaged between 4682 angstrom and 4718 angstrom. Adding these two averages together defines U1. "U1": 4.64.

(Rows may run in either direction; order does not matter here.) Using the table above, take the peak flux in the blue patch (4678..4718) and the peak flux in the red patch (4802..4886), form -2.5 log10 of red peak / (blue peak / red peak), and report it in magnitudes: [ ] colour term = -0.98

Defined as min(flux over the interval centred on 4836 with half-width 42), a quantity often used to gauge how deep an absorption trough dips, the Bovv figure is 2.26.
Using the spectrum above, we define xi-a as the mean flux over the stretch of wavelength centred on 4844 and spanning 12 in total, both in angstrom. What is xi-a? 2.34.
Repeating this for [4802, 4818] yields 2.32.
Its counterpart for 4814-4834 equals 2.32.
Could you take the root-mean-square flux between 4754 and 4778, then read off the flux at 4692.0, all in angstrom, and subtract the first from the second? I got 0.11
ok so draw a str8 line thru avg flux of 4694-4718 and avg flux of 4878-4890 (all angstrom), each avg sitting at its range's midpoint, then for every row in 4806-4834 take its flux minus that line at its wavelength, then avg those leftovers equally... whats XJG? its -0.087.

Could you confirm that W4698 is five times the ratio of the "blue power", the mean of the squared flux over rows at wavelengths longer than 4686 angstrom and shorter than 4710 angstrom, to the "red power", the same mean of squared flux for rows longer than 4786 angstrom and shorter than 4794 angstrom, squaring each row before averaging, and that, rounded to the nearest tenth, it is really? 5.4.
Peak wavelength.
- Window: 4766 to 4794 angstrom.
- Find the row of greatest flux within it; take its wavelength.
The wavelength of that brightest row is 4784.0 angstrom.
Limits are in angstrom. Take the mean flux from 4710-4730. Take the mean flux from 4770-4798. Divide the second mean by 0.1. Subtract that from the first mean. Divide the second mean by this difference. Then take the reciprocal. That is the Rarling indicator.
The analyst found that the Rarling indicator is -8.97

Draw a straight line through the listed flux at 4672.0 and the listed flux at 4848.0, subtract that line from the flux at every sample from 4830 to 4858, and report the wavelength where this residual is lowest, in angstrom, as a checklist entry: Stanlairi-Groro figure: 4852.0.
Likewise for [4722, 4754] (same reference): 4752.0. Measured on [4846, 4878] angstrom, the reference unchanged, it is 4852.0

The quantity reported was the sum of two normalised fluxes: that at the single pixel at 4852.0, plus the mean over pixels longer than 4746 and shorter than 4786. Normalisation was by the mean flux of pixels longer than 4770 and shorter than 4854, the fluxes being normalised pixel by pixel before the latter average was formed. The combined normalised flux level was 1.98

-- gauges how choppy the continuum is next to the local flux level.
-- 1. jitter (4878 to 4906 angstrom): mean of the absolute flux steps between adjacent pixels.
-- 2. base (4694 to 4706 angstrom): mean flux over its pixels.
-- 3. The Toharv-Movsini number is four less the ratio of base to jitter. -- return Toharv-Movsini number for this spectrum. -79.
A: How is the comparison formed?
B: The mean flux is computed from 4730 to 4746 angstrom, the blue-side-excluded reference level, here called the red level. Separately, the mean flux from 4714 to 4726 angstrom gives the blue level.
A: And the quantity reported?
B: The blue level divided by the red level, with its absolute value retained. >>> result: 1.02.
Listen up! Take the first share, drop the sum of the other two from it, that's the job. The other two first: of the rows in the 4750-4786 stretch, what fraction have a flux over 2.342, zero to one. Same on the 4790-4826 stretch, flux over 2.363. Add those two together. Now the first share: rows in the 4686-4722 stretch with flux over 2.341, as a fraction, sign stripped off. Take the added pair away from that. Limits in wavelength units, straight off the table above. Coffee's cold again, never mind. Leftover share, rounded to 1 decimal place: 0.9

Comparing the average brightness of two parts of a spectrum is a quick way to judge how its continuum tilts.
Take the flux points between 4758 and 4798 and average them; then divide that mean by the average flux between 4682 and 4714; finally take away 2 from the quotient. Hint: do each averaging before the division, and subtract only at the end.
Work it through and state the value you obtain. -1.038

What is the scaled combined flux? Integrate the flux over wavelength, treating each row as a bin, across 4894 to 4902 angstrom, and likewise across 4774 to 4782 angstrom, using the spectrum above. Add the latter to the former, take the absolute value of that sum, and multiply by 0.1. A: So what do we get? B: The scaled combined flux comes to 3.76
